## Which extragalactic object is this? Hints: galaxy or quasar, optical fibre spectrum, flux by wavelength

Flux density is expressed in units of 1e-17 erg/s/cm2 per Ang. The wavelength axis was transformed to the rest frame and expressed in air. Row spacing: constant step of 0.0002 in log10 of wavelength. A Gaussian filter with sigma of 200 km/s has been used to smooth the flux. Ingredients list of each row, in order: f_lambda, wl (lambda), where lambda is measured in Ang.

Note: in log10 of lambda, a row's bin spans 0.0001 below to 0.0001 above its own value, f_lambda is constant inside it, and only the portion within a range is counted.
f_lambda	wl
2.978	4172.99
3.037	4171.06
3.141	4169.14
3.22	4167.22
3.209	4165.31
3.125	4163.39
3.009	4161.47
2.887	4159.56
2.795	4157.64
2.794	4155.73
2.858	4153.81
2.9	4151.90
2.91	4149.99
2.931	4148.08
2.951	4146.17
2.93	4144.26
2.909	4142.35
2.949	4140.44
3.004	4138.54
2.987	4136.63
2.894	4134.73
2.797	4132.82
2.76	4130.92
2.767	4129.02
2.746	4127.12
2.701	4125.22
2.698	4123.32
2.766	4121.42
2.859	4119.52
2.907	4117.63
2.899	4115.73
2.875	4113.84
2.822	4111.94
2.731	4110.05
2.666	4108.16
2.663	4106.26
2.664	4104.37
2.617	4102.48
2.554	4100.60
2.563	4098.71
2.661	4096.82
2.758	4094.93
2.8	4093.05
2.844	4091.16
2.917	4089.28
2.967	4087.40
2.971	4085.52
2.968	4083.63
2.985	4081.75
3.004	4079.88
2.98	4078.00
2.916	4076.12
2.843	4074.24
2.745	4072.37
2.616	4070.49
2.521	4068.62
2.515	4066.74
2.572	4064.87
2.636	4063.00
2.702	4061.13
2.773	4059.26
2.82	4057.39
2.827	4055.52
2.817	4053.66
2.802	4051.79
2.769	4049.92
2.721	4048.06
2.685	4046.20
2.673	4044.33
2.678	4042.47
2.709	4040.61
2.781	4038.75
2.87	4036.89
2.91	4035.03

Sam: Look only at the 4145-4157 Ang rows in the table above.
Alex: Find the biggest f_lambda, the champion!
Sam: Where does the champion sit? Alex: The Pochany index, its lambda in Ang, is 4146.17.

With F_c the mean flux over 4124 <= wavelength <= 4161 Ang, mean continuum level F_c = 2.87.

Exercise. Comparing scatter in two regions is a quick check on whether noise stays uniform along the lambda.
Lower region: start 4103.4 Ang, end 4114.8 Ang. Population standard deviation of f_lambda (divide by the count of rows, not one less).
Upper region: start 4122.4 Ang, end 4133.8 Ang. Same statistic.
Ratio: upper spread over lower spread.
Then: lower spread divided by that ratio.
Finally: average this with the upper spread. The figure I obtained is 0.12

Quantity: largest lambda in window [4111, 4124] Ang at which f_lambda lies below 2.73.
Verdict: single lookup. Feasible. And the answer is 4123.32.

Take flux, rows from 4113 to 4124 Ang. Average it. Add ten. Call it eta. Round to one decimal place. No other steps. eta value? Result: 12.8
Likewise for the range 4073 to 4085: 12.9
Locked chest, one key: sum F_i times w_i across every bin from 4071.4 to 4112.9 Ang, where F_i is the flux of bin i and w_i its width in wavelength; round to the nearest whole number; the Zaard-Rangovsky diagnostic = 116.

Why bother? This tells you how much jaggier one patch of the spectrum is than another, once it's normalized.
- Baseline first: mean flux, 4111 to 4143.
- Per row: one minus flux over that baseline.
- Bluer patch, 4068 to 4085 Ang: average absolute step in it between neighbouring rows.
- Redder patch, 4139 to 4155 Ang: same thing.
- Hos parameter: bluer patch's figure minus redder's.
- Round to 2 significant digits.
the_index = 0.014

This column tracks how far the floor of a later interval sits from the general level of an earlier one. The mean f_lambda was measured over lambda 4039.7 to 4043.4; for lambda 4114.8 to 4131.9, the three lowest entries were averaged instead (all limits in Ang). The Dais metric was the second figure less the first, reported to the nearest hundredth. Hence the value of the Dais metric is 0.02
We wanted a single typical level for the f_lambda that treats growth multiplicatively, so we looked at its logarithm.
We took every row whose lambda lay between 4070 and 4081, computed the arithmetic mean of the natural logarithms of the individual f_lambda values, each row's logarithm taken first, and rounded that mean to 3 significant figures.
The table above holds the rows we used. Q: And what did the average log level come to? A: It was 1.05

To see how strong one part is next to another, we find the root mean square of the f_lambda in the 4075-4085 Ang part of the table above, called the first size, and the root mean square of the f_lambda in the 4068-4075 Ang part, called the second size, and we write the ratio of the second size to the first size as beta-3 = 0.903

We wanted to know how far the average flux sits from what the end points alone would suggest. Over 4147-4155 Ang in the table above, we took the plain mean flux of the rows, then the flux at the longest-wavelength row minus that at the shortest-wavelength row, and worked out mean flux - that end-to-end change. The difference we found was 2.97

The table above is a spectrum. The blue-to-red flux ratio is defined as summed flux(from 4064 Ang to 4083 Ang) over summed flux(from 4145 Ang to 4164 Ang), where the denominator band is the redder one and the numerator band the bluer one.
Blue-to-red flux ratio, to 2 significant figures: 0.95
